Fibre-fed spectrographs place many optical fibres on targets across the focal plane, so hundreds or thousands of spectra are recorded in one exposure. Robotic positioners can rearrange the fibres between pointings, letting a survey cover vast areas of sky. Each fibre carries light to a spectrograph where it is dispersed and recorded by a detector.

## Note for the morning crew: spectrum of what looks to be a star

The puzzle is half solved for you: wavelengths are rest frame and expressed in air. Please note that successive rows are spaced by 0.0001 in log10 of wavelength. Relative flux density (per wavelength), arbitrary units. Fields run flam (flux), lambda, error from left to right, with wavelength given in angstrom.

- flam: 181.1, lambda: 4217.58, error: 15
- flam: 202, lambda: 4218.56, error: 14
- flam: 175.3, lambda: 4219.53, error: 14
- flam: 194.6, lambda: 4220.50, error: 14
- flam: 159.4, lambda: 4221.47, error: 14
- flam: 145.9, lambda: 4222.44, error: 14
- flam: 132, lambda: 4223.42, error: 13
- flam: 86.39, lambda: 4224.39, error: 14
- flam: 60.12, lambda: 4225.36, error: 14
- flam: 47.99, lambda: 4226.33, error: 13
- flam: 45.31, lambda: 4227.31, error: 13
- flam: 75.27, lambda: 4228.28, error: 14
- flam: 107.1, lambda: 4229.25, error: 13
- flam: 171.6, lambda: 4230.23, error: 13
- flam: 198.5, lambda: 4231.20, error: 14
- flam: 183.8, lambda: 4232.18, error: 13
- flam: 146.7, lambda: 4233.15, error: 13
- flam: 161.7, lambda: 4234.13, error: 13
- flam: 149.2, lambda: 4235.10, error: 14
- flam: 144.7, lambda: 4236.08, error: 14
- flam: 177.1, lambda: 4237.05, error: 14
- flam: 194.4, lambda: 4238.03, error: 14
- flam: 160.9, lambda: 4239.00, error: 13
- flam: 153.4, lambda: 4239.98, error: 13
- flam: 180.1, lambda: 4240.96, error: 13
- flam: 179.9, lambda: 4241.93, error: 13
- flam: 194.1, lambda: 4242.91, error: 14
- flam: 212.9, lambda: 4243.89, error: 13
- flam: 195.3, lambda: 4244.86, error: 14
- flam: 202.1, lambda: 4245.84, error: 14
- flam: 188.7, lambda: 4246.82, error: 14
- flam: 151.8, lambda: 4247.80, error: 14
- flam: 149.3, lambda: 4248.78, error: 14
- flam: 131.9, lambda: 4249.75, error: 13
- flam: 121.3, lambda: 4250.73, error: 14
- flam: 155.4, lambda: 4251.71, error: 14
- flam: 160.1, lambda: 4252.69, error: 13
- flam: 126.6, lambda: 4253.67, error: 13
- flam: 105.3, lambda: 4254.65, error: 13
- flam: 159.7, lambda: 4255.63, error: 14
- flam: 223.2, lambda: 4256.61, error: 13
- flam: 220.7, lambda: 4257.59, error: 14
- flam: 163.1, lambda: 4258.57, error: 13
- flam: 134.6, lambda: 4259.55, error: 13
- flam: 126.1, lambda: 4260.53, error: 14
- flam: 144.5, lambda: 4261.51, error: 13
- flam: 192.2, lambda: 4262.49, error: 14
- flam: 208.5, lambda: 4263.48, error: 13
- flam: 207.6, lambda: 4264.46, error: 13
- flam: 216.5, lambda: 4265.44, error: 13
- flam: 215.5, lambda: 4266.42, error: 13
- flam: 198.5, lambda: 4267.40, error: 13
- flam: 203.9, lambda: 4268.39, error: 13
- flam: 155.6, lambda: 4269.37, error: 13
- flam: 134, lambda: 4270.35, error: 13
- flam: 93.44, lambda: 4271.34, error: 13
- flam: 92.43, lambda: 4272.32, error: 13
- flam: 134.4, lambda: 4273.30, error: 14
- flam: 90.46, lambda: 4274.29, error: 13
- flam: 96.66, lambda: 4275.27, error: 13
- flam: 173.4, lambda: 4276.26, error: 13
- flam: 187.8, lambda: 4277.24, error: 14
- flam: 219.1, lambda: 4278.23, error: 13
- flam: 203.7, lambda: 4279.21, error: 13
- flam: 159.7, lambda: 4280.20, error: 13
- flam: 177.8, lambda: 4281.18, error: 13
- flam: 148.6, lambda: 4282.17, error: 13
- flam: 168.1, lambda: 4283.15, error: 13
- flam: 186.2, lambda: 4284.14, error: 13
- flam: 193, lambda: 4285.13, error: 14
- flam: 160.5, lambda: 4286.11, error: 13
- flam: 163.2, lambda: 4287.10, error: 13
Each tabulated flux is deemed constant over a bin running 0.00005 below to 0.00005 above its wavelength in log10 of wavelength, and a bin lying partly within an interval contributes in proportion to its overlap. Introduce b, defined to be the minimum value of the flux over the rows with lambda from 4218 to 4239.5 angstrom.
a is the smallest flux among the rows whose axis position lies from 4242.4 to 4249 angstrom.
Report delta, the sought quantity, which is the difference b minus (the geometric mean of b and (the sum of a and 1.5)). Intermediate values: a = 149.3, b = 45.31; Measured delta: -37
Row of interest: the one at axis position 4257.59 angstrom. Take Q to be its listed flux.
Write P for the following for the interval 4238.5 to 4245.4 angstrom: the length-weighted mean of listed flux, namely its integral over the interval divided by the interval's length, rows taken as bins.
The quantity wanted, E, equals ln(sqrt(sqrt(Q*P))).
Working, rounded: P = 183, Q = 220.7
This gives 2.65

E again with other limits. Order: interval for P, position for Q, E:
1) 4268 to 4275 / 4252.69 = 2.48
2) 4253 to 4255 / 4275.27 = 2.34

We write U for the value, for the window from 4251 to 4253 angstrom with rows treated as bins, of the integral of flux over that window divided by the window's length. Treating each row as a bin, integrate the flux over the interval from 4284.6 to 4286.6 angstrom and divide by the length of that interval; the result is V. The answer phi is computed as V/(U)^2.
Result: 0.008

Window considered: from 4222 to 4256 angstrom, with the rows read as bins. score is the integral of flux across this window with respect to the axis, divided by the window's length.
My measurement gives 147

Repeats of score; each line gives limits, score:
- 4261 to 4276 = 159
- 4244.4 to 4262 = 159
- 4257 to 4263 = 165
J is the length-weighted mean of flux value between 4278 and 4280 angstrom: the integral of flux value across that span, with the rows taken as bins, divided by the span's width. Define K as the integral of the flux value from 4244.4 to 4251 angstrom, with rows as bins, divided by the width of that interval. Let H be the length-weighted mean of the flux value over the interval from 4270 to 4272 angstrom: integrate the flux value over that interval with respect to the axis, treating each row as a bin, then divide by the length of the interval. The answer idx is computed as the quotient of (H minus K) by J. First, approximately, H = 110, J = 203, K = 164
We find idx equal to -0.3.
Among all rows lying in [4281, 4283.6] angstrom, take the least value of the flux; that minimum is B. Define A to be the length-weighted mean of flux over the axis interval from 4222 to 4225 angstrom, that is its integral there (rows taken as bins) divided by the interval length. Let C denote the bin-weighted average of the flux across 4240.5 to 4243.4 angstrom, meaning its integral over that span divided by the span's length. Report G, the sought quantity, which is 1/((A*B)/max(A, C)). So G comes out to 0.0105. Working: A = 118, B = 148.6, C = 185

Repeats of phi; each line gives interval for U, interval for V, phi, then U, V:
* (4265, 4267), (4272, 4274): 0.002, 216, 113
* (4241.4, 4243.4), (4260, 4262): 0.004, 187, 135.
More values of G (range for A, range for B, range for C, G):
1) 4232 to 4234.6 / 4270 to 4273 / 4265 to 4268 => 0.0140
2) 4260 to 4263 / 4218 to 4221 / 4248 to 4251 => 0.0057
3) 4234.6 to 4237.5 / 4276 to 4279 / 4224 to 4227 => 0.0058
